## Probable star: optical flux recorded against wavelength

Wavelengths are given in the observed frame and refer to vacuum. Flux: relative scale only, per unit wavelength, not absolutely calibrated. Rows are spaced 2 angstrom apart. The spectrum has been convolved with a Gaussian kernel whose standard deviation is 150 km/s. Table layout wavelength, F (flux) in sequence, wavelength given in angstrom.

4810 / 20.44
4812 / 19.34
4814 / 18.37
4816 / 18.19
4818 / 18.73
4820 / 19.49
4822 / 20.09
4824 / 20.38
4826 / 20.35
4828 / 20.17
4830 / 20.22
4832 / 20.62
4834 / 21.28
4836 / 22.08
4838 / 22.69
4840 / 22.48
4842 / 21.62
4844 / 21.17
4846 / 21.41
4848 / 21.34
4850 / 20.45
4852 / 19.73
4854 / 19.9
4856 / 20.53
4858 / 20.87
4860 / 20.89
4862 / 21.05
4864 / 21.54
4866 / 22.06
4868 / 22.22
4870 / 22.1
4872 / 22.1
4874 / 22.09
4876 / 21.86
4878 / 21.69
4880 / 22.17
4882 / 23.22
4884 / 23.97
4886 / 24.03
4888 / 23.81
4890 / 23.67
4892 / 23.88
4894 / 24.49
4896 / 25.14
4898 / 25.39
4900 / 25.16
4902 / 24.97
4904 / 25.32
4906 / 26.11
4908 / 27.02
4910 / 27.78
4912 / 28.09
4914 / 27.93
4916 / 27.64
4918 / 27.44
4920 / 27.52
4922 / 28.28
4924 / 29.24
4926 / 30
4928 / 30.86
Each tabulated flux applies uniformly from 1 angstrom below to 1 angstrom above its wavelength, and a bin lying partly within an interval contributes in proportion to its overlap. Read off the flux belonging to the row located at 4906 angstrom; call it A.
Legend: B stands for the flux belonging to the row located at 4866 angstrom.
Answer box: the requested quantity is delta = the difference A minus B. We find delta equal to 4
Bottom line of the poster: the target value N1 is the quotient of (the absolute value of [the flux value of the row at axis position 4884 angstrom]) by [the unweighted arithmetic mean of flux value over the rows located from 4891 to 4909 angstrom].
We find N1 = 0.95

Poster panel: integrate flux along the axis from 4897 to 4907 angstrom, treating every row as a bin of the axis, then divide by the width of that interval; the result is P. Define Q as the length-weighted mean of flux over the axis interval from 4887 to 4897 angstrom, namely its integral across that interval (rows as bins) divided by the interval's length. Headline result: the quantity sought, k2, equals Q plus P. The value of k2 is 49.6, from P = 25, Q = 24.2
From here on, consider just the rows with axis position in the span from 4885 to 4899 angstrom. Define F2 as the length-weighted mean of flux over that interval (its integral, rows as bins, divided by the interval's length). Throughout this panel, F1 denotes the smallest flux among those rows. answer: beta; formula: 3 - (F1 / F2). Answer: 2.03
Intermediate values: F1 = 23.67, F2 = 24.3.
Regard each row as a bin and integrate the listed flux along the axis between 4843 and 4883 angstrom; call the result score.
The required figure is 857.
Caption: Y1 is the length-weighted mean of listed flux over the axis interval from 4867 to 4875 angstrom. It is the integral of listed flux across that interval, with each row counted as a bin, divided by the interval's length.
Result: 22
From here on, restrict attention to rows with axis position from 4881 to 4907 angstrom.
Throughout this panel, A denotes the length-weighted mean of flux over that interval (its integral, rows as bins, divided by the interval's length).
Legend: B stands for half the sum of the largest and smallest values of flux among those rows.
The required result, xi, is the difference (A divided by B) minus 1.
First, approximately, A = 24.6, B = 25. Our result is -0.005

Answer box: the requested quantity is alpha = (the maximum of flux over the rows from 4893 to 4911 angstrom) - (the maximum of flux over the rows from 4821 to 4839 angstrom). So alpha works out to 5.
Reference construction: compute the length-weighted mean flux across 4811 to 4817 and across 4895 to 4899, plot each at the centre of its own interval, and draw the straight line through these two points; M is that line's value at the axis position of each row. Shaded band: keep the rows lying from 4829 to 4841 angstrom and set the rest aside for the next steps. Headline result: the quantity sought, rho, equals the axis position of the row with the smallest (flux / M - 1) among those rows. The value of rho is 4830 angstrom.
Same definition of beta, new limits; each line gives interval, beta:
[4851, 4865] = 2.04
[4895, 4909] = 2.02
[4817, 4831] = 2.06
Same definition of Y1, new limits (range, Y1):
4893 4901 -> 25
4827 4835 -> 21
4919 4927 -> 29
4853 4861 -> 21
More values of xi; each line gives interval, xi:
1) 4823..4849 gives -0.010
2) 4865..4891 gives -0.007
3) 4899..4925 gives 0.000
